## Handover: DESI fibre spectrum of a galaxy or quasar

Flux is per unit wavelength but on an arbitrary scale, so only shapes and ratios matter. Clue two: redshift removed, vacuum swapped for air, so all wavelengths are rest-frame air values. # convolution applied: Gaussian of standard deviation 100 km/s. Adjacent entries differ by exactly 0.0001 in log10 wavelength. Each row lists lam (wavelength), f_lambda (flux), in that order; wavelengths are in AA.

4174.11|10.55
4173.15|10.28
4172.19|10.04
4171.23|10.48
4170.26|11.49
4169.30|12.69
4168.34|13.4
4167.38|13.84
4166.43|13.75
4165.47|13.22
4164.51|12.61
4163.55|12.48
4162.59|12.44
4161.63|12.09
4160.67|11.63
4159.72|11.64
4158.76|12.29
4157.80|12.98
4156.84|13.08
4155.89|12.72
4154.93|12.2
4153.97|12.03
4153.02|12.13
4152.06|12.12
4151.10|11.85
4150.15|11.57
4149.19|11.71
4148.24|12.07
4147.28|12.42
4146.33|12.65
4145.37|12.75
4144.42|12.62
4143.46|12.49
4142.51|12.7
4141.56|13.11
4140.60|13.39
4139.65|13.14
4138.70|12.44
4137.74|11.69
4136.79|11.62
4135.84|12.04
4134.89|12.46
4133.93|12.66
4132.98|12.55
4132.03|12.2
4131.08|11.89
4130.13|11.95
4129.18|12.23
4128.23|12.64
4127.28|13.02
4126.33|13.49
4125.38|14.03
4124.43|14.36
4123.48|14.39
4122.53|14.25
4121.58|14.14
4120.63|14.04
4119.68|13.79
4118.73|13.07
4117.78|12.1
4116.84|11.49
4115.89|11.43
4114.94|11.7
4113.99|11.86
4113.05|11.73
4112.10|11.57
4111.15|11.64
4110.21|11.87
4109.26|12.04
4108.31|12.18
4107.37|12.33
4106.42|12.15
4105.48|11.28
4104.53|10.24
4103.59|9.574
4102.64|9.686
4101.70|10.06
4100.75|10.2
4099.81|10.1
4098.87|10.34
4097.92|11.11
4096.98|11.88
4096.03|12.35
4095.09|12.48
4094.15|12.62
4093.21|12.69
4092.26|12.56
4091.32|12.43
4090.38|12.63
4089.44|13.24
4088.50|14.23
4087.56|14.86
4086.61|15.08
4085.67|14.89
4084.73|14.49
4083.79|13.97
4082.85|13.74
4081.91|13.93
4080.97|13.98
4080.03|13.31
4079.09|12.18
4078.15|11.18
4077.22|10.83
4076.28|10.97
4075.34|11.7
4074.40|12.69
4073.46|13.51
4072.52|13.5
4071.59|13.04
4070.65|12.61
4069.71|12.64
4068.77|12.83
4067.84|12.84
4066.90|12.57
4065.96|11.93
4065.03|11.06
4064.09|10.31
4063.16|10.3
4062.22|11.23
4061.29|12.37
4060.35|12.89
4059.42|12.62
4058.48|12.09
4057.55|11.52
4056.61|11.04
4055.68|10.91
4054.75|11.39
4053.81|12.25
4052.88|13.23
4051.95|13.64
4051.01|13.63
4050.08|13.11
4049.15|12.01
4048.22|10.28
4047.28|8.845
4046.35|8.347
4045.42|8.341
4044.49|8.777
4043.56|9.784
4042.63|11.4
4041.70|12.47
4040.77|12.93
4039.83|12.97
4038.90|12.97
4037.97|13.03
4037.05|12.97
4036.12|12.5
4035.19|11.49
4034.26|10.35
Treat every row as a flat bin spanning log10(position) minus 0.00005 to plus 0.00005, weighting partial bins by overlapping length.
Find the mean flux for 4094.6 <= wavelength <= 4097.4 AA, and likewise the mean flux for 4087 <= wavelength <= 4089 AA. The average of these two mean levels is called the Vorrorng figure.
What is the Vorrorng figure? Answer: 13.4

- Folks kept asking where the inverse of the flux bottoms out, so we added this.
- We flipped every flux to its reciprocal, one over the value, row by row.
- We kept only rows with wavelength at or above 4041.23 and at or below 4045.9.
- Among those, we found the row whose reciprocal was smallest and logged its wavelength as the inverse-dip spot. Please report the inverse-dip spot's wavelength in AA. 4041.70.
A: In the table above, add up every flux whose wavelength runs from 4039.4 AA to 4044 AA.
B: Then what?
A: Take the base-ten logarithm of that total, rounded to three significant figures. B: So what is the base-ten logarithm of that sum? 1.77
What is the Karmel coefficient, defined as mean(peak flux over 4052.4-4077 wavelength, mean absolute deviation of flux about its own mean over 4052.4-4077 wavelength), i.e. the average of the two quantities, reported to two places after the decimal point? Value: 7.16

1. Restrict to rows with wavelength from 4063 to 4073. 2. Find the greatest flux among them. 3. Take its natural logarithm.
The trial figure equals 2.60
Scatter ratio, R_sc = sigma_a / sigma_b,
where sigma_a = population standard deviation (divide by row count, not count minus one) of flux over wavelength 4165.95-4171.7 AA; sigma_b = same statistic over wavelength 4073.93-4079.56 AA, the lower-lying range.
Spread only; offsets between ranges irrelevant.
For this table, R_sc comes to 1.8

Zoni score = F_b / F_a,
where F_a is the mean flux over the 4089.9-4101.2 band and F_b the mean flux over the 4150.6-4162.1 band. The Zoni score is 1.04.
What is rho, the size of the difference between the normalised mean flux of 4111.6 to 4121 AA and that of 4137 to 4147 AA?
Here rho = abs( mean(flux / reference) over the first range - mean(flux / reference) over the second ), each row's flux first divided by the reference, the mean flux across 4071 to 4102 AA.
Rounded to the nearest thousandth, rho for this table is 0.033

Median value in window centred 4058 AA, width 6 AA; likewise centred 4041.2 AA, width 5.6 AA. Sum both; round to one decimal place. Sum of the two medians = 24.5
